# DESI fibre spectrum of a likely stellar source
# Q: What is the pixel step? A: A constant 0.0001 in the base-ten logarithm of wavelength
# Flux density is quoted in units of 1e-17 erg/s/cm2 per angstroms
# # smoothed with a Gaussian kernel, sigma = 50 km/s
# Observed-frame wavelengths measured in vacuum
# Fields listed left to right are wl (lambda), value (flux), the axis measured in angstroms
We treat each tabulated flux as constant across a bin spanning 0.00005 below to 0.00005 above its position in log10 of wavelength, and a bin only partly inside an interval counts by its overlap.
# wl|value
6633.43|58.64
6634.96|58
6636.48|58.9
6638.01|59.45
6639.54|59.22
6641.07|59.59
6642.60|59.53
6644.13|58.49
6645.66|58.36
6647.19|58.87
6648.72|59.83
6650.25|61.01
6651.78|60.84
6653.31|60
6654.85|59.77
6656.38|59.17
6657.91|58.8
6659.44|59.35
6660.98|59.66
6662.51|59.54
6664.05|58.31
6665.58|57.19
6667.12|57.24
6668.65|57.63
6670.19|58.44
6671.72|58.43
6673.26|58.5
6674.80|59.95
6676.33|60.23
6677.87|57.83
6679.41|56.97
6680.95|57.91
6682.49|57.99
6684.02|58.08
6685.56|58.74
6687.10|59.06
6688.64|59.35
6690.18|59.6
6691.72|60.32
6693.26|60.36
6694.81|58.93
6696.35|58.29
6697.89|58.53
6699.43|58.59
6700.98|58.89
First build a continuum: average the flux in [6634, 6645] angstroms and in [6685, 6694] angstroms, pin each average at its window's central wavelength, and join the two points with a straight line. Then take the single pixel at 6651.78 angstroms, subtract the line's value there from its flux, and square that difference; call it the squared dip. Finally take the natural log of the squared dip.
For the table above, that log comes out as 1.0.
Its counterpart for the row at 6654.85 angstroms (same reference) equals -1.1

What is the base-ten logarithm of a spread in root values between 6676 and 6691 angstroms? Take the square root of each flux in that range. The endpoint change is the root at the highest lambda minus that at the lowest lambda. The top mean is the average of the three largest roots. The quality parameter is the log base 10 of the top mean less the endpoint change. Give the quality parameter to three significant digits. 0.890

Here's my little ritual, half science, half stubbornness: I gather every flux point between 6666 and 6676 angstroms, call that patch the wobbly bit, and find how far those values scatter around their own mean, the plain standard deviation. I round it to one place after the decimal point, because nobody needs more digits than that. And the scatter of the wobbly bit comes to 0.9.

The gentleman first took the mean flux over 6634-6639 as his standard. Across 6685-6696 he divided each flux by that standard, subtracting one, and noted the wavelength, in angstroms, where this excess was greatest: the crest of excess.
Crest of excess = 6693.26 angstroms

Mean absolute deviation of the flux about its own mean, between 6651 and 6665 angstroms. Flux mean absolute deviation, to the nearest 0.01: 0.52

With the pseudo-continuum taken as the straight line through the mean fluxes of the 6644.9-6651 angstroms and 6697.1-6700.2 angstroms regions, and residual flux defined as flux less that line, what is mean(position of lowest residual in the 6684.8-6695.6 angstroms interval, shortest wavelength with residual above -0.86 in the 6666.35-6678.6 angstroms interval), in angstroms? 6677.9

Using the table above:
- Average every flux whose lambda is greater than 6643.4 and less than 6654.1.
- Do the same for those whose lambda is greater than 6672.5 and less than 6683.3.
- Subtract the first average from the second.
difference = -1.1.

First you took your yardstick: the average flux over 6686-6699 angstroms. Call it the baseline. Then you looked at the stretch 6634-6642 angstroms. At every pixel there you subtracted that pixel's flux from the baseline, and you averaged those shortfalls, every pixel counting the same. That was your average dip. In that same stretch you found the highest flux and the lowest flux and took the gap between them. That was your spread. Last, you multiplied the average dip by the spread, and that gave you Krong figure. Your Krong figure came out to 0.4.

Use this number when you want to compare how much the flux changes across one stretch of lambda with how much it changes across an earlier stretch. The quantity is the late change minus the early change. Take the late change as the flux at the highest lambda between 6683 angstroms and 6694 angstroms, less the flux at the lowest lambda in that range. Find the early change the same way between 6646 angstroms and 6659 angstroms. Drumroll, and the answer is 2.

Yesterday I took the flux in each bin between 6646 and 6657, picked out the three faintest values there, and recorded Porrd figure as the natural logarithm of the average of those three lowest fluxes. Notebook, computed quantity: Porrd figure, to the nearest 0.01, 4.08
